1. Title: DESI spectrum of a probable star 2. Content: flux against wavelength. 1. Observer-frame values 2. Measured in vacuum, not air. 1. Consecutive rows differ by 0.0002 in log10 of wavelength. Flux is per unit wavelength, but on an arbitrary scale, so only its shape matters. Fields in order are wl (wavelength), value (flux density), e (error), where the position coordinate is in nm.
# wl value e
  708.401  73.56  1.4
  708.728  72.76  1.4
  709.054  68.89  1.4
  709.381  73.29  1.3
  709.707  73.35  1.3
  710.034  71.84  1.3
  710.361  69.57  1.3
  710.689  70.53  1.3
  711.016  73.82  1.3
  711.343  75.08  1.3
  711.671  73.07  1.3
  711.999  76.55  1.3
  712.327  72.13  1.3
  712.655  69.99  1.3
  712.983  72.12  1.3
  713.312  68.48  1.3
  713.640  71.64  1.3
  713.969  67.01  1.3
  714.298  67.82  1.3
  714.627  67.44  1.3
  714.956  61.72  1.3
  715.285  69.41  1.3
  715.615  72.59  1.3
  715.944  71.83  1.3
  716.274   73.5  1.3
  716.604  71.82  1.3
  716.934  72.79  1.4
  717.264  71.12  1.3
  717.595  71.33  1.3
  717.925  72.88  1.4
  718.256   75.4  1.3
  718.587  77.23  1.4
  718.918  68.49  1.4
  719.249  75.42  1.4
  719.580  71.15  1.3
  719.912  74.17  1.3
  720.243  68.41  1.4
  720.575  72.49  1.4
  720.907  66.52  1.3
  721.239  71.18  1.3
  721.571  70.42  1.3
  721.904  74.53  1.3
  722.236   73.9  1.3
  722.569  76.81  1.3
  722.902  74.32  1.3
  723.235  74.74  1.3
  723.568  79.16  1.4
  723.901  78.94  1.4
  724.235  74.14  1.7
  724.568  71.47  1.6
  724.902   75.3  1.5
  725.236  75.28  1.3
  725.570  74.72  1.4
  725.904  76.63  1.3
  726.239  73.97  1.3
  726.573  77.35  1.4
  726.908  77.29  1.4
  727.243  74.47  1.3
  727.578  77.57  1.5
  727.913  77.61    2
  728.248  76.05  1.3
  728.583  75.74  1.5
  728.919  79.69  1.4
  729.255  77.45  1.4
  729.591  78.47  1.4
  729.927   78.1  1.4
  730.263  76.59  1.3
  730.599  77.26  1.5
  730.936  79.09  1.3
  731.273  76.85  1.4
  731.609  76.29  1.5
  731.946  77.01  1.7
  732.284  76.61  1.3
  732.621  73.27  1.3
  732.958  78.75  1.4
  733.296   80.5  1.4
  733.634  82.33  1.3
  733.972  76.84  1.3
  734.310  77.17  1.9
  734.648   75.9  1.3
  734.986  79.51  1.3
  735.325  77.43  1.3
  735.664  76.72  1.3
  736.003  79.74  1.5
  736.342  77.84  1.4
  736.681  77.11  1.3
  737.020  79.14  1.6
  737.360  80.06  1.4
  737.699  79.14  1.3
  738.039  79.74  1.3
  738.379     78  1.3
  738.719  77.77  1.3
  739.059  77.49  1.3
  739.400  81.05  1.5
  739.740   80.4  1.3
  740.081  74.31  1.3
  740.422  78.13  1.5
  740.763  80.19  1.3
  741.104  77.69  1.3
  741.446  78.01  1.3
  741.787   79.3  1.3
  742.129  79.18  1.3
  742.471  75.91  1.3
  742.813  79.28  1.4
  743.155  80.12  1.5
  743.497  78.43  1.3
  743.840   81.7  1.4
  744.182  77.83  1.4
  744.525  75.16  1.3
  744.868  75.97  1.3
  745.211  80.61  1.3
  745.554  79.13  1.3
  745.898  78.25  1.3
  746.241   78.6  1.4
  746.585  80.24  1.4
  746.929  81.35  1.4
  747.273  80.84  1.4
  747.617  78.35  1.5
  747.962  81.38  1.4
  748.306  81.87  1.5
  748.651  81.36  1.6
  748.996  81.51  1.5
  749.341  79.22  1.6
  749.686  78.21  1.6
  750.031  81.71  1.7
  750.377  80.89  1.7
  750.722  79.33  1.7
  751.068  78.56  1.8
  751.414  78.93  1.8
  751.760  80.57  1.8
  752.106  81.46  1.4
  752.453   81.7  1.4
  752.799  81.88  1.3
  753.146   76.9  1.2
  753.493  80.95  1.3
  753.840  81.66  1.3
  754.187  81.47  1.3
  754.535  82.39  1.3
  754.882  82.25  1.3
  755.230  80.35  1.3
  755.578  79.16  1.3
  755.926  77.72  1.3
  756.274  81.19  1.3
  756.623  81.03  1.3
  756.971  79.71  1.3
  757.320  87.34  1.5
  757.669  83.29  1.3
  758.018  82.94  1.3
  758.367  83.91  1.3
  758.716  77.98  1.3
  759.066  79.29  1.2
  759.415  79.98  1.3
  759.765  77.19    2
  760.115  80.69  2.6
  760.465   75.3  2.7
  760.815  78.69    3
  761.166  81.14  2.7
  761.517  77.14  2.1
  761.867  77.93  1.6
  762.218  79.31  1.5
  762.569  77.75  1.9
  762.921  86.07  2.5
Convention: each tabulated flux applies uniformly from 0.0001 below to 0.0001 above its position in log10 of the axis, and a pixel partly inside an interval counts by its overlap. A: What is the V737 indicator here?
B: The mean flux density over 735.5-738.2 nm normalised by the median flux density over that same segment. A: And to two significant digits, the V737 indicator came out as 0.99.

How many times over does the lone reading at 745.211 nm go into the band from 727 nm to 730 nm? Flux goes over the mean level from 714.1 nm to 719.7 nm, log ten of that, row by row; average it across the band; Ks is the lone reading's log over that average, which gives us 1.5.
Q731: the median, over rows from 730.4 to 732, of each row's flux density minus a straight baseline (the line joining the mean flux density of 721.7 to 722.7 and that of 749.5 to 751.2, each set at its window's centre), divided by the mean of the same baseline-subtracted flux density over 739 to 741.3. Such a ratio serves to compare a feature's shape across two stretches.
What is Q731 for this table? 1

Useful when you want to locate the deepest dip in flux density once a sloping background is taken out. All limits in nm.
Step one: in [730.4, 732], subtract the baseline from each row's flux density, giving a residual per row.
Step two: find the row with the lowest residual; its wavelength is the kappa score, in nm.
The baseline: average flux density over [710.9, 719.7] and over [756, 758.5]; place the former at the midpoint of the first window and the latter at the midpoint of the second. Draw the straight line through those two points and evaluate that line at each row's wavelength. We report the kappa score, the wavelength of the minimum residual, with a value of 731.609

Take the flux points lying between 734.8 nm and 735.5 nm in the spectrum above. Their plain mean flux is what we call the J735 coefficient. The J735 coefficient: 78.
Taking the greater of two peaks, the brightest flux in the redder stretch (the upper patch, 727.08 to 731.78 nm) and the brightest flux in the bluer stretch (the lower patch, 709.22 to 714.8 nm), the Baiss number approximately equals 79.7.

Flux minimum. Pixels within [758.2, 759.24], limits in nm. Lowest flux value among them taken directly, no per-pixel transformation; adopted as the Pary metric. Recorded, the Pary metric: 77.98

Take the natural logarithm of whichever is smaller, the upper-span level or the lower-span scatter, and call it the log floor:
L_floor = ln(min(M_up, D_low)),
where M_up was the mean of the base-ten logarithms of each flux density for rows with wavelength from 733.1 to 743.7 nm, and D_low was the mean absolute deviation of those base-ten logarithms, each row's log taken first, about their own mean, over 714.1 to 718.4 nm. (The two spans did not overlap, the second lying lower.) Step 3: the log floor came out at -4.1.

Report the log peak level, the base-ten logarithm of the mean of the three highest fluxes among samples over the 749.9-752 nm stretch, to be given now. 1.909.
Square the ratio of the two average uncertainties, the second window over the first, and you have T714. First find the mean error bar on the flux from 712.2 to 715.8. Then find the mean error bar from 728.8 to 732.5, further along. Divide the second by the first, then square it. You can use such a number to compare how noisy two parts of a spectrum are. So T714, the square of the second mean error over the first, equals 1.19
